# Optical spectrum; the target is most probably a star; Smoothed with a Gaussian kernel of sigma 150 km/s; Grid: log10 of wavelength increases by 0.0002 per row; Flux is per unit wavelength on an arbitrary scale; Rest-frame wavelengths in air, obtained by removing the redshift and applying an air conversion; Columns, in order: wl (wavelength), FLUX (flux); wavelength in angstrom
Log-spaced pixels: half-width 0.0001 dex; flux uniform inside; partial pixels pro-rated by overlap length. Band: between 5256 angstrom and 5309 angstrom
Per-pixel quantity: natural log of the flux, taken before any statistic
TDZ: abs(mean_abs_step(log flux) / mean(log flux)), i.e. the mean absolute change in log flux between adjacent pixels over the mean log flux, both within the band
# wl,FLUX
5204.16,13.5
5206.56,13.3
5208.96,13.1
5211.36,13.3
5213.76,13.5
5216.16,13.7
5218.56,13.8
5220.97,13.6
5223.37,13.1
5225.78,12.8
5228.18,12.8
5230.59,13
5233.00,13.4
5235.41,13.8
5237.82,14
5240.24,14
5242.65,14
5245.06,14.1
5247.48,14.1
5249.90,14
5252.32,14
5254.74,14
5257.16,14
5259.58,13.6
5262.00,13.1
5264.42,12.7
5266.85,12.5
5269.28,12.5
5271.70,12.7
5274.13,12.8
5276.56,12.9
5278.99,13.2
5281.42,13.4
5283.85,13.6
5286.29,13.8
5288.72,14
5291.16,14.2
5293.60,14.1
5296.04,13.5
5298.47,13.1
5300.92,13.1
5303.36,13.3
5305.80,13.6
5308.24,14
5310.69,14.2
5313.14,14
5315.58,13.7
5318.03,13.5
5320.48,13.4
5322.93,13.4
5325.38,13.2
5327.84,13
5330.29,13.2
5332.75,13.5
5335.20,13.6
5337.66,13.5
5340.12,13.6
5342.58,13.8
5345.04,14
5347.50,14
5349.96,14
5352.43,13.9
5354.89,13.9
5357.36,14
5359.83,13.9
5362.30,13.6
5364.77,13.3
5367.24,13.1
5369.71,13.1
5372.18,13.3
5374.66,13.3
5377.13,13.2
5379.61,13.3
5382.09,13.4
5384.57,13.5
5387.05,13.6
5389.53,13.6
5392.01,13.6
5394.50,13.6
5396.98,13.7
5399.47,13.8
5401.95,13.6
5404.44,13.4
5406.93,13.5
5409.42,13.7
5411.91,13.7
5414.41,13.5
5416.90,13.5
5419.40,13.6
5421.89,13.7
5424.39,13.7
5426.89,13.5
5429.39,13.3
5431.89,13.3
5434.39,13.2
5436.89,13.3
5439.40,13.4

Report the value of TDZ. 0.0071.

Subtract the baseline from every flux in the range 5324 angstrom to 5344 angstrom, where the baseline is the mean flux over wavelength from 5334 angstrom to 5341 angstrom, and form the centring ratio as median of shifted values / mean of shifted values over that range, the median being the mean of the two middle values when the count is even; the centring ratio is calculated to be 0.5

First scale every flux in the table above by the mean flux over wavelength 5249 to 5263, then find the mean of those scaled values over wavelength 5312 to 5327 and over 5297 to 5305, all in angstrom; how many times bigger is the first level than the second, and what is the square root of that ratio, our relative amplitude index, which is 1.01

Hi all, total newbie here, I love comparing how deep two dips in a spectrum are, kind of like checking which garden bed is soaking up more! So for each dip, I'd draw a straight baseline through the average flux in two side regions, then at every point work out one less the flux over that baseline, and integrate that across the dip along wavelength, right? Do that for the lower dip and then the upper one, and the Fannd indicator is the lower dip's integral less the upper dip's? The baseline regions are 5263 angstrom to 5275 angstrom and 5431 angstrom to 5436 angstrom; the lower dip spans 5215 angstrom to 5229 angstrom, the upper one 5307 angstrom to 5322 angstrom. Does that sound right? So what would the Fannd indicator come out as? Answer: 0.2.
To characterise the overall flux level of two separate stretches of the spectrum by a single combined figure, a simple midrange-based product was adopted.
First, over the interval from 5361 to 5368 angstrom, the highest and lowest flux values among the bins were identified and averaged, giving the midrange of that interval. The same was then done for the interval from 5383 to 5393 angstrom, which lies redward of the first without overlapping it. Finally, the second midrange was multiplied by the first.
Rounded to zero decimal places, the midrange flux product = 181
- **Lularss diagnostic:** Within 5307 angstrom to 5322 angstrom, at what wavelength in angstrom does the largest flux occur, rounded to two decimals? 5310.69 angstrom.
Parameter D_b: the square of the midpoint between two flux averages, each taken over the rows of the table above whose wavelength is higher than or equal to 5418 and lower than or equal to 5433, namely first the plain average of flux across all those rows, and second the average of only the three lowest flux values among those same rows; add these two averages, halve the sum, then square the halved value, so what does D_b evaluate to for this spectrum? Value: 181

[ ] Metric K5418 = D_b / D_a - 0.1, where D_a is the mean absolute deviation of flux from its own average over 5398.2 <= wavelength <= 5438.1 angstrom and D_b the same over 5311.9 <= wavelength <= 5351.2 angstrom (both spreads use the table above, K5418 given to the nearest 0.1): 1.6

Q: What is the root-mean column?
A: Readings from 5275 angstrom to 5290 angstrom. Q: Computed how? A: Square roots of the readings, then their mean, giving 3.67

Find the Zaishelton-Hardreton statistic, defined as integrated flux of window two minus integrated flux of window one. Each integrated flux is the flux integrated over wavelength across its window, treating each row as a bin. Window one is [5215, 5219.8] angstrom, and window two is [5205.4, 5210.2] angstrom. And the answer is -3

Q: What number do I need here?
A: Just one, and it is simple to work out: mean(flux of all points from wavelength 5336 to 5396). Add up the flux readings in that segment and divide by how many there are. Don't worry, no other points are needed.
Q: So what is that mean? 13.59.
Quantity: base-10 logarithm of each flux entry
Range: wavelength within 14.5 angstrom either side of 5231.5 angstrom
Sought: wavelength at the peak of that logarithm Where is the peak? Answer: 5245.06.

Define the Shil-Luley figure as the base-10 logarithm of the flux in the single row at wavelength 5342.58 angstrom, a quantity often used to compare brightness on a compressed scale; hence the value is 1.140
